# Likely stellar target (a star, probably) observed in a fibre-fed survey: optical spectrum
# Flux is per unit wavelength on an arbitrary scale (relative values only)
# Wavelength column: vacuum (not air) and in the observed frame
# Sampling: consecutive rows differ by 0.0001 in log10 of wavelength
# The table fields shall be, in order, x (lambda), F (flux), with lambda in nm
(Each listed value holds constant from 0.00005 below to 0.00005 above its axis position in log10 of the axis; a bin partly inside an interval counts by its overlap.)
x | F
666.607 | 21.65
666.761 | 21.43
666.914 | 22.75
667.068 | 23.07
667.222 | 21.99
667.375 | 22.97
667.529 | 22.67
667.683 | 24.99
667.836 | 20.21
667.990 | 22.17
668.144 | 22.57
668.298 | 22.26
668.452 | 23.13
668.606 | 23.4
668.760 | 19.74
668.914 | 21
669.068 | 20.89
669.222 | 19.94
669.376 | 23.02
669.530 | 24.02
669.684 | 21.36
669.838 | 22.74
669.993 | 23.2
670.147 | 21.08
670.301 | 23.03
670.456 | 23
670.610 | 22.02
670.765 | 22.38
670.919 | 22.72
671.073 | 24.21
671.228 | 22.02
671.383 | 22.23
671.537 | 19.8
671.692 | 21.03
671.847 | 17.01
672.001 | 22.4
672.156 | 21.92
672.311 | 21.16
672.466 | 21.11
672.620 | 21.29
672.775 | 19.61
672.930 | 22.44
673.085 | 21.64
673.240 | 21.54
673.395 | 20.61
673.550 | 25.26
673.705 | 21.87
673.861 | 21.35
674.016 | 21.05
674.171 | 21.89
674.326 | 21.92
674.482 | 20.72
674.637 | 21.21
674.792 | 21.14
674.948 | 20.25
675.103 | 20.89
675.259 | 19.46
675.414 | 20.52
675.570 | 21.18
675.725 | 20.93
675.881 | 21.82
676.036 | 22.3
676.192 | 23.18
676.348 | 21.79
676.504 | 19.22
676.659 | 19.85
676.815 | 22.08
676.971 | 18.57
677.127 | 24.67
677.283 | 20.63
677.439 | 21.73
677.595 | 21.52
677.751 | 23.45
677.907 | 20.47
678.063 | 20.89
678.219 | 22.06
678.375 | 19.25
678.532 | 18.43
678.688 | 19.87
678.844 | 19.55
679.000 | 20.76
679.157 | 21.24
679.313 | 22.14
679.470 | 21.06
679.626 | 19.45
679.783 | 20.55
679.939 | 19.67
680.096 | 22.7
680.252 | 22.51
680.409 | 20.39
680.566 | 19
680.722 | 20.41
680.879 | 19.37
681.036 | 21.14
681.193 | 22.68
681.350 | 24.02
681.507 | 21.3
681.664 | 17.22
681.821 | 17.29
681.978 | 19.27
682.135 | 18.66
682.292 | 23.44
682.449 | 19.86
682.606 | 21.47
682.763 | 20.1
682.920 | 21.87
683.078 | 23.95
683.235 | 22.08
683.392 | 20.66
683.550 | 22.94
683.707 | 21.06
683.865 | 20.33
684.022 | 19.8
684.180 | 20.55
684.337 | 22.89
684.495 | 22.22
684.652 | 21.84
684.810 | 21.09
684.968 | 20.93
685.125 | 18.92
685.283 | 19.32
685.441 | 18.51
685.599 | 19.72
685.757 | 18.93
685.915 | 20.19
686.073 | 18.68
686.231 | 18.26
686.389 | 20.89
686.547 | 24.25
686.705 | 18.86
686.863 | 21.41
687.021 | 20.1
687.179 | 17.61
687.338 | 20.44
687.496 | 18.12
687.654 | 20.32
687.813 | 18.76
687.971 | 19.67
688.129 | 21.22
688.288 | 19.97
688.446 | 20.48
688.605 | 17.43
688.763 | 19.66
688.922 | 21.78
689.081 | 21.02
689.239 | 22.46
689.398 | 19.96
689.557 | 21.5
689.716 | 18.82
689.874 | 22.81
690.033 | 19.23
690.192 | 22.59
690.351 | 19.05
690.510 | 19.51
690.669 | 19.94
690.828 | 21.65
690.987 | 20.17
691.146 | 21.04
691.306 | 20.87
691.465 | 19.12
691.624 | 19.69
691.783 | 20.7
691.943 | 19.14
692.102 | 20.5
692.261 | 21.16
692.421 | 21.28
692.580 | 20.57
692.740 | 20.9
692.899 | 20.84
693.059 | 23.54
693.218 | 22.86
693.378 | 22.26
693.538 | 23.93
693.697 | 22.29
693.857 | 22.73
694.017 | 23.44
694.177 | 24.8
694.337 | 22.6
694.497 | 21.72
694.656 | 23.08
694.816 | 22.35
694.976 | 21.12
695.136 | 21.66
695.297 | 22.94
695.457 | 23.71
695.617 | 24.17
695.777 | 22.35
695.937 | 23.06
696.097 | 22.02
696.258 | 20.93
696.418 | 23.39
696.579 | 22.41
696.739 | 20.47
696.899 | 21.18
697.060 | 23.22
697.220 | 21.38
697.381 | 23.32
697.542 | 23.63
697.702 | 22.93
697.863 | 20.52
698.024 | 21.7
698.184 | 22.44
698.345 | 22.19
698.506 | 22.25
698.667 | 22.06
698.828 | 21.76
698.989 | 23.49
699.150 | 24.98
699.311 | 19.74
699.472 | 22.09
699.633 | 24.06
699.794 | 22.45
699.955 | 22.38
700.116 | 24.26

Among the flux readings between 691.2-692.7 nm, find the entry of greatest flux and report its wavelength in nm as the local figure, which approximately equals 692.421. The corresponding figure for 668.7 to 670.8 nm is 669.530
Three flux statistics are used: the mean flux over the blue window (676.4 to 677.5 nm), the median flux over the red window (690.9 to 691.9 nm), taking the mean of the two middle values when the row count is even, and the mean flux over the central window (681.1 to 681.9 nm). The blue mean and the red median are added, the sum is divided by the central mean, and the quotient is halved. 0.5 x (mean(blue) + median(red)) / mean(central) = 1.01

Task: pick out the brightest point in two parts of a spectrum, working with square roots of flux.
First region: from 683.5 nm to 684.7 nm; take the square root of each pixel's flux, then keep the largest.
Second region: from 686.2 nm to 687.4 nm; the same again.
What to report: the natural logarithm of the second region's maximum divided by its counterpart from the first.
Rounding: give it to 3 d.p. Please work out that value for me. 0.028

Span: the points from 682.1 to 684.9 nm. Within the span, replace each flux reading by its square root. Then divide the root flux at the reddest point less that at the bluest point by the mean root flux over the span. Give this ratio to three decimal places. 0.059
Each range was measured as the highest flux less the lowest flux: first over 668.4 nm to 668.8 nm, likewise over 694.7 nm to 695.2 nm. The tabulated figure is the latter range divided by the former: 0.3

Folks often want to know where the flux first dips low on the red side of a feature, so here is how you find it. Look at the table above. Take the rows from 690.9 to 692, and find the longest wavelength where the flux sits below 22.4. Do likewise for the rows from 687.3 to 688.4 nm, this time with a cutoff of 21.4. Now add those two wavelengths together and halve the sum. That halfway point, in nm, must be 690.12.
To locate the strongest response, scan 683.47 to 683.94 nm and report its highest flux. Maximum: 22.94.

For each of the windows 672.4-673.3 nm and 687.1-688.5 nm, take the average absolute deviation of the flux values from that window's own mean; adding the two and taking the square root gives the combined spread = 1.26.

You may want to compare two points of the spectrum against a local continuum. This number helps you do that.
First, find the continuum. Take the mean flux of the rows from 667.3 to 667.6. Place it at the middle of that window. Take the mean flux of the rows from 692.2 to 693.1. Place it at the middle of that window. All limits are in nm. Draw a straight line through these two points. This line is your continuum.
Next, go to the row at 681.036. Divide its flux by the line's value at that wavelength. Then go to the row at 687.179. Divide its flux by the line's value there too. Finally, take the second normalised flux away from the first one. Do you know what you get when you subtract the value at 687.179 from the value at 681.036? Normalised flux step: 0.15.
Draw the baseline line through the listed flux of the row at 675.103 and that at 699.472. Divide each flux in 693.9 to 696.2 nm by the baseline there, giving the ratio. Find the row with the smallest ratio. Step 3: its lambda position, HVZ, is 694.976 nm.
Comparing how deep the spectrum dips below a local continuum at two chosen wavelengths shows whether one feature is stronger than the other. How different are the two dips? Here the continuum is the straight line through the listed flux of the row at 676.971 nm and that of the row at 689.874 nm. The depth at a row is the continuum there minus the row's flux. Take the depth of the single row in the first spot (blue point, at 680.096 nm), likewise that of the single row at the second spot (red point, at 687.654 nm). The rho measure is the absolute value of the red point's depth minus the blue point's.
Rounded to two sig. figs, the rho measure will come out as 4.9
